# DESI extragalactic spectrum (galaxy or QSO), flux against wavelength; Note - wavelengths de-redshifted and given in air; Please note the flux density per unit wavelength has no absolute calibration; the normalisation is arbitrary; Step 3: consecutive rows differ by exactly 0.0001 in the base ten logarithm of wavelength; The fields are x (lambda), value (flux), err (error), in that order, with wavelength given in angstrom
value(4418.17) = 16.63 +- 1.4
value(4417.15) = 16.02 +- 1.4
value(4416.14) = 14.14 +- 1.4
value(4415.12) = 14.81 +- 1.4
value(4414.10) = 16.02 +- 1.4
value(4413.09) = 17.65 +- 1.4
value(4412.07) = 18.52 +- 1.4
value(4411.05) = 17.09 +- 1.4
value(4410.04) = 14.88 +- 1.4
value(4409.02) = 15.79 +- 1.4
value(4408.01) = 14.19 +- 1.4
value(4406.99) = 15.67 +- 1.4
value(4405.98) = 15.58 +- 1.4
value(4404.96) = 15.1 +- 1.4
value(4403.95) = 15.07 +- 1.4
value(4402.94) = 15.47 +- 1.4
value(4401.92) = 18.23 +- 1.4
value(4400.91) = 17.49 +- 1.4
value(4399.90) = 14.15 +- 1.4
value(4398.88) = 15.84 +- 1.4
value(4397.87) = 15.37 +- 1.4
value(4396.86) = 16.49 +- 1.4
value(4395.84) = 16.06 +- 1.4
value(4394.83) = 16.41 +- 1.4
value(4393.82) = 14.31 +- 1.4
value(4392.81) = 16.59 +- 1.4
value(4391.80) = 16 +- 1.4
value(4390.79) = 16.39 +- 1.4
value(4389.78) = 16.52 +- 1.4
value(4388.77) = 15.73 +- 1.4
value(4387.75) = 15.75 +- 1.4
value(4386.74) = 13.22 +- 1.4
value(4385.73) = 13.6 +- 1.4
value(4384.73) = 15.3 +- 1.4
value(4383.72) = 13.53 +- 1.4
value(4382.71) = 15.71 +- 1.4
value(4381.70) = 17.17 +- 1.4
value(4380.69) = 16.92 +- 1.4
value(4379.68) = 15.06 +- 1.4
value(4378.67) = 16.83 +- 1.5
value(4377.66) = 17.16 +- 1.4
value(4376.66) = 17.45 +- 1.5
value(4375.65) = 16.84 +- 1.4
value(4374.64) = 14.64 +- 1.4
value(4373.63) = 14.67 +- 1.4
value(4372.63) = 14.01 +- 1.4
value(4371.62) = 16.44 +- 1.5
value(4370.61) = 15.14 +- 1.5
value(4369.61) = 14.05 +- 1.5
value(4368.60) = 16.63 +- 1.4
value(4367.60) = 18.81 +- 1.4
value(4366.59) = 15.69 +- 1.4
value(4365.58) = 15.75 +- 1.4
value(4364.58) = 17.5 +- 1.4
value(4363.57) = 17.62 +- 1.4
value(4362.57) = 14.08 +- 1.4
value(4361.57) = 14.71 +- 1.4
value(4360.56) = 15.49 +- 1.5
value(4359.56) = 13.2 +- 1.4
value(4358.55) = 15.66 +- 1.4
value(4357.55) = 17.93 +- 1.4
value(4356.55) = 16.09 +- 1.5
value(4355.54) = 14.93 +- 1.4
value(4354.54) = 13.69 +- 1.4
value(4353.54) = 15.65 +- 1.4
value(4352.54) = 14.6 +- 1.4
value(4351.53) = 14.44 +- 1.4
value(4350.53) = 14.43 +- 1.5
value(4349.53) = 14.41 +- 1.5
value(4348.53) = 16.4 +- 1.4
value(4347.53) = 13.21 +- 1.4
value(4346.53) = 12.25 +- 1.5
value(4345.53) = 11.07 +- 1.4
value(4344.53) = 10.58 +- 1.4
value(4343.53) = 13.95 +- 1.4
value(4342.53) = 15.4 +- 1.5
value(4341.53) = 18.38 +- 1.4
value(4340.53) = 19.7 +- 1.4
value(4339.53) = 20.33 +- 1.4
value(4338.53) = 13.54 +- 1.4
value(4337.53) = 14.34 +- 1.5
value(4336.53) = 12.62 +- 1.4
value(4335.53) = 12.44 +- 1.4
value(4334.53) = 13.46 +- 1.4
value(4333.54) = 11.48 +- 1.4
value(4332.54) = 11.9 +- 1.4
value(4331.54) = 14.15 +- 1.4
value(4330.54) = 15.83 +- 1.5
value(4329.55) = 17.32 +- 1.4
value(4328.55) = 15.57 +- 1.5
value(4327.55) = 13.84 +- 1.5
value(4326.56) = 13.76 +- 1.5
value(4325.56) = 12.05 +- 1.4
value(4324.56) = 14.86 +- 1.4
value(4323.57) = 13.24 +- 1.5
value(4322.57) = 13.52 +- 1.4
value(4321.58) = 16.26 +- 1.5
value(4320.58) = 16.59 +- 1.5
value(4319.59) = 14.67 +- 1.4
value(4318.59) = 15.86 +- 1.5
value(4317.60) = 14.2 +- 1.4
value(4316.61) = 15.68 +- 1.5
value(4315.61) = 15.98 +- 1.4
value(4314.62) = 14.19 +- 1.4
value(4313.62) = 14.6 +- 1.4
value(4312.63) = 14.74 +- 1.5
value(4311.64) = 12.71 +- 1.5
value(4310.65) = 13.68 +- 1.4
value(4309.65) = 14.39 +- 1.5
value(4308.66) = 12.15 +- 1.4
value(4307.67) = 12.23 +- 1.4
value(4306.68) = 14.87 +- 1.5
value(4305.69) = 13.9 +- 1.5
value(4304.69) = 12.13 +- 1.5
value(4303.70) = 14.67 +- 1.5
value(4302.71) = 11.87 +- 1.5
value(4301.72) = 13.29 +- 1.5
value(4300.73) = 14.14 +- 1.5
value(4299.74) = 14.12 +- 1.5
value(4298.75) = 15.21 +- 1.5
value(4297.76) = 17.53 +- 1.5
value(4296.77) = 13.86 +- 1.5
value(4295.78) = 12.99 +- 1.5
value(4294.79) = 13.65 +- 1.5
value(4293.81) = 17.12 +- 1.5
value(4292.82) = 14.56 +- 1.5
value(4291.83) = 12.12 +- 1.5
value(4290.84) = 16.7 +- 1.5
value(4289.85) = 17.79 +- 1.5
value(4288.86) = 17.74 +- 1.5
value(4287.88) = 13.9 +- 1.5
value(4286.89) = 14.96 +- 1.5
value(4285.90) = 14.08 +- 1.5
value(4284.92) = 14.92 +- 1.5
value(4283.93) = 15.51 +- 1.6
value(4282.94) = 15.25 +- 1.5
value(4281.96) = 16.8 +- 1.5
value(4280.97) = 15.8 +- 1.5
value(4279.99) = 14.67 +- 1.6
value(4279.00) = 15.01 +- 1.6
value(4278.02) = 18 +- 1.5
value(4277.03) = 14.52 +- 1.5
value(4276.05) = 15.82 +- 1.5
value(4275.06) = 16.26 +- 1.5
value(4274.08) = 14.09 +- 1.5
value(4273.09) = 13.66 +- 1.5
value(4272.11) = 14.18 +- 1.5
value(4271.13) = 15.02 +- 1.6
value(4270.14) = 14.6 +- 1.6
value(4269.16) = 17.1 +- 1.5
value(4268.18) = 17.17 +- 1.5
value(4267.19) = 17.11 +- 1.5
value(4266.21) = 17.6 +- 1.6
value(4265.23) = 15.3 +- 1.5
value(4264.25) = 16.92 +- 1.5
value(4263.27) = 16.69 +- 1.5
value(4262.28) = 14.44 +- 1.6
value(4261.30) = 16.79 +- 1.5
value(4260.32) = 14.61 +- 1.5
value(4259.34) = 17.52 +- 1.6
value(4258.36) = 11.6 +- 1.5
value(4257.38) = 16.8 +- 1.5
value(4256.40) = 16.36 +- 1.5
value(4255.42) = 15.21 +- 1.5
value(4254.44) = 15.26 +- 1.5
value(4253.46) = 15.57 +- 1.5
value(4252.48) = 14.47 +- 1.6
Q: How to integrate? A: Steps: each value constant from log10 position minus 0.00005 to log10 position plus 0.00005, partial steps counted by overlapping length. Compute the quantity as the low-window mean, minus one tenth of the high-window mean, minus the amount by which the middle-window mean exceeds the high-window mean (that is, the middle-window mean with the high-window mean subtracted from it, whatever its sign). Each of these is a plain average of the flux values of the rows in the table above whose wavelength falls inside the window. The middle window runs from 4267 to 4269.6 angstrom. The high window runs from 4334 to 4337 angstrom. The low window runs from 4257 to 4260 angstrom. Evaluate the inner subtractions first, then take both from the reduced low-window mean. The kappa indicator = 9.7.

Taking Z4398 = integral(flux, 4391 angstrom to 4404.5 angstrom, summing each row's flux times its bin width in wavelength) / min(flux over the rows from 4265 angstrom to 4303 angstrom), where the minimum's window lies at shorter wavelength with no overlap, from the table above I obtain 18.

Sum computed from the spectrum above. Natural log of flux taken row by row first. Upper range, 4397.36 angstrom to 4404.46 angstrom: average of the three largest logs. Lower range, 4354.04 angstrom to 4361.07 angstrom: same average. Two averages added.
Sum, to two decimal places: 5.65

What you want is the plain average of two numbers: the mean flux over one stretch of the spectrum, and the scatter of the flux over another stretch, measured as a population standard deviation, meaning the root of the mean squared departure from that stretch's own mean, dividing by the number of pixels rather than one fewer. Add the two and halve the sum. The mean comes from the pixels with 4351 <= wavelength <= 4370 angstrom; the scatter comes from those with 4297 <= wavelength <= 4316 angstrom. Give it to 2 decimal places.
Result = 8.50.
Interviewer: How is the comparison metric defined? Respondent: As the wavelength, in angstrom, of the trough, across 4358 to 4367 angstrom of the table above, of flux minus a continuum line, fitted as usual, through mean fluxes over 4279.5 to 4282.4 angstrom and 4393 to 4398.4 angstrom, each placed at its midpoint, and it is 4359.56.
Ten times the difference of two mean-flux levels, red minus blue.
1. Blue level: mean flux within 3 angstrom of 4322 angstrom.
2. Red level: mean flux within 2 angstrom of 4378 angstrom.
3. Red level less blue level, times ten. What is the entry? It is 18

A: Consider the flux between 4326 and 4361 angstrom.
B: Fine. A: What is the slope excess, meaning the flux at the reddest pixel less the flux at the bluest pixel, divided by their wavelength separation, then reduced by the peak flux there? -20.3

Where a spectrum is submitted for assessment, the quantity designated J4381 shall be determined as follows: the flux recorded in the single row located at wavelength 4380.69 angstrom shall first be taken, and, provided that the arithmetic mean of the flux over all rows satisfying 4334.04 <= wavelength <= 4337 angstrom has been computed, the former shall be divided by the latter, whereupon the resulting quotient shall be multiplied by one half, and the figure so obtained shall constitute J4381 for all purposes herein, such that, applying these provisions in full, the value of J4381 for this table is 0.66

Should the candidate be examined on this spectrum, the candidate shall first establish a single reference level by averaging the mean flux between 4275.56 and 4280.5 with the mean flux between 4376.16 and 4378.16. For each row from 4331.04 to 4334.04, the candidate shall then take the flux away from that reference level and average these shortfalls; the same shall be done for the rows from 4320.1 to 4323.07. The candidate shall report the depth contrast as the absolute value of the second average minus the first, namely 2.9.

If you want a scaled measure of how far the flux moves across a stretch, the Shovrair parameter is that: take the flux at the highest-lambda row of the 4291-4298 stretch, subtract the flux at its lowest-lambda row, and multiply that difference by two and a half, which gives 14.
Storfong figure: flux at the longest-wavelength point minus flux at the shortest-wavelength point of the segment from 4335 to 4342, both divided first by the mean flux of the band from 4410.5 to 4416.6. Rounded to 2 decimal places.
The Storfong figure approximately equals 0.36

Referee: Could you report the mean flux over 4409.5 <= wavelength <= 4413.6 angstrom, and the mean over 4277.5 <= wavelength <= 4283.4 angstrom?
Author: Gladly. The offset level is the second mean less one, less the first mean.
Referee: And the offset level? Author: -2.1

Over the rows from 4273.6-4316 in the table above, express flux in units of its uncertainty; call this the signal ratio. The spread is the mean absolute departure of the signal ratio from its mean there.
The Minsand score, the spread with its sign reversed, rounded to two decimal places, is -0.83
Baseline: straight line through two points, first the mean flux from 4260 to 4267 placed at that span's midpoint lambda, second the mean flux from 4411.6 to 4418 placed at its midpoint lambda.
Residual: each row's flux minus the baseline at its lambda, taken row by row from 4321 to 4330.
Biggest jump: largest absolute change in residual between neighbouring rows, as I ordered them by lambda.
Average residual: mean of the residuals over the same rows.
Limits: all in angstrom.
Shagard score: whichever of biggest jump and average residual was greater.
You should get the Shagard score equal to 2.8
